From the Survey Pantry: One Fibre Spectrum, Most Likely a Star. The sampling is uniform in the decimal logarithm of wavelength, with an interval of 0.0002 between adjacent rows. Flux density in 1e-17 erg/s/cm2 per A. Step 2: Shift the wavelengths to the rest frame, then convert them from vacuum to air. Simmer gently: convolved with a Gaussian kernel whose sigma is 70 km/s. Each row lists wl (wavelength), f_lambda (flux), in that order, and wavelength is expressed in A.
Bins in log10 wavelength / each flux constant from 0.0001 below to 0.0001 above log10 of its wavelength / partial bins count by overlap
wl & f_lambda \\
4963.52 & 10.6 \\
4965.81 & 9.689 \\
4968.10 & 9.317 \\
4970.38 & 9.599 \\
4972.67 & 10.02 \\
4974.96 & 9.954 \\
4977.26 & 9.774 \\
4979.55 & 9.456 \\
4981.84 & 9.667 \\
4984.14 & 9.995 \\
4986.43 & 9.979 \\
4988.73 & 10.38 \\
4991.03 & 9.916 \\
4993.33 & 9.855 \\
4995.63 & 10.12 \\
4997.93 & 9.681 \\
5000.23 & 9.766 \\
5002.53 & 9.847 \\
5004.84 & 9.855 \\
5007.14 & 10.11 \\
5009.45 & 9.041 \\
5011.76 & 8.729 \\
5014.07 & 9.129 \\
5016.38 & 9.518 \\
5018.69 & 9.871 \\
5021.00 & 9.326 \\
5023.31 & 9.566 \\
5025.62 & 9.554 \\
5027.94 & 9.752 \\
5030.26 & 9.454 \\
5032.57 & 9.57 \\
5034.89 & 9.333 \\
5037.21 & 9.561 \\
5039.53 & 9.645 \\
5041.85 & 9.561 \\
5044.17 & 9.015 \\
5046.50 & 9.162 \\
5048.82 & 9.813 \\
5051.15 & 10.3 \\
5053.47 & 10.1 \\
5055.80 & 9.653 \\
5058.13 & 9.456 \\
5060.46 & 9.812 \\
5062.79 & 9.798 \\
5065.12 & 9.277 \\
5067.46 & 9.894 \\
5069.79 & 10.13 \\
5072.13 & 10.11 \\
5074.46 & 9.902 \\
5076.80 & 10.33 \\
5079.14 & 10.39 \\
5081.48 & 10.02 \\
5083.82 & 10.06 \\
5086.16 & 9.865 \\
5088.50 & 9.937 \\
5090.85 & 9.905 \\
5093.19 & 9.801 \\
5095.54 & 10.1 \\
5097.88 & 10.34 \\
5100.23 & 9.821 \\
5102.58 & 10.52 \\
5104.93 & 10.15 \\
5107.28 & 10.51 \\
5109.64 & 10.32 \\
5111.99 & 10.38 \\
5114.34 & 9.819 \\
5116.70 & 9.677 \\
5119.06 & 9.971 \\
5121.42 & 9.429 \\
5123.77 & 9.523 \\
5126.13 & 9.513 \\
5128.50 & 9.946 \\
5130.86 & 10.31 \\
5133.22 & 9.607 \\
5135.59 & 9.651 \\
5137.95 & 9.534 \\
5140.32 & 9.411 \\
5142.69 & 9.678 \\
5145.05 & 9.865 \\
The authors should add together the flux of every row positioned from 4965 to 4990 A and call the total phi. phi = 108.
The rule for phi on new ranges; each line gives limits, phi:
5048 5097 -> 209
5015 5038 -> 96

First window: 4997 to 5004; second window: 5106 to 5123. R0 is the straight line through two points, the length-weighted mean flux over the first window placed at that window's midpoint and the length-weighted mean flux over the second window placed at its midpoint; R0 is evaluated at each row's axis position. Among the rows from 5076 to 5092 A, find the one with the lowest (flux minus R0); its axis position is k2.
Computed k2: 5086.16 A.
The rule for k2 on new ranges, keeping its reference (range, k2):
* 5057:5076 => 5065.12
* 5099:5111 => 5100.23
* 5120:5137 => 5121.42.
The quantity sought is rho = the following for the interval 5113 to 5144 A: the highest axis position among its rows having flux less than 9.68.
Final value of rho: 5142.69 A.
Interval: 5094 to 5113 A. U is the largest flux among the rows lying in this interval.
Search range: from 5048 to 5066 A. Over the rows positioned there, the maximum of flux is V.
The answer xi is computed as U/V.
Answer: 1.02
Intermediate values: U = 10.52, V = 10.3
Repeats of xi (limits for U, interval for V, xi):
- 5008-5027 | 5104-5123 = 0.94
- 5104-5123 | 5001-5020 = 1.04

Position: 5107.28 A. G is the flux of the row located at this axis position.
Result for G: 10.51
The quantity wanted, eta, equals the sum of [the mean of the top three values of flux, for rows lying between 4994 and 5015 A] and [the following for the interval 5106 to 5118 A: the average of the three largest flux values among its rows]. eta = 20.4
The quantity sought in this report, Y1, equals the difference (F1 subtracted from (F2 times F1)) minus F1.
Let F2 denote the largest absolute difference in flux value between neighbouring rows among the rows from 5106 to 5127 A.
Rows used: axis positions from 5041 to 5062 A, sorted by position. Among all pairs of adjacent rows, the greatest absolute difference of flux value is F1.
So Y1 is -0.94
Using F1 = 0.65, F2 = 0.56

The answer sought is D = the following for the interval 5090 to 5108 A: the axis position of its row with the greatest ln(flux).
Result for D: 5102.58 A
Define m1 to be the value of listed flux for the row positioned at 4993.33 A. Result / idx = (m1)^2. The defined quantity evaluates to 97.1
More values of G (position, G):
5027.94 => 9.752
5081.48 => 10.02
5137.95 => 9.534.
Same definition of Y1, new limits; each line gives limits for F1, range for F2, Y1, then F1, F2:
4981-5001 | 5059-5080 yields -0.64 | 0.46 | 0.62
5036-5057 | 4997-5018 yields -0.61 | 0.65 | 1.07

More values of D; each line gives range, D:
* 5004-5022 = 5007.14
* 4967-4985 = 4972.67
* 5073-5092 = 5079.14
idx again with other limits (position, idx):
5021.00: 87.0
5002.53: 97.0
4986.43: 99.6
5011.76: 76.2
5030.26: 89.4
